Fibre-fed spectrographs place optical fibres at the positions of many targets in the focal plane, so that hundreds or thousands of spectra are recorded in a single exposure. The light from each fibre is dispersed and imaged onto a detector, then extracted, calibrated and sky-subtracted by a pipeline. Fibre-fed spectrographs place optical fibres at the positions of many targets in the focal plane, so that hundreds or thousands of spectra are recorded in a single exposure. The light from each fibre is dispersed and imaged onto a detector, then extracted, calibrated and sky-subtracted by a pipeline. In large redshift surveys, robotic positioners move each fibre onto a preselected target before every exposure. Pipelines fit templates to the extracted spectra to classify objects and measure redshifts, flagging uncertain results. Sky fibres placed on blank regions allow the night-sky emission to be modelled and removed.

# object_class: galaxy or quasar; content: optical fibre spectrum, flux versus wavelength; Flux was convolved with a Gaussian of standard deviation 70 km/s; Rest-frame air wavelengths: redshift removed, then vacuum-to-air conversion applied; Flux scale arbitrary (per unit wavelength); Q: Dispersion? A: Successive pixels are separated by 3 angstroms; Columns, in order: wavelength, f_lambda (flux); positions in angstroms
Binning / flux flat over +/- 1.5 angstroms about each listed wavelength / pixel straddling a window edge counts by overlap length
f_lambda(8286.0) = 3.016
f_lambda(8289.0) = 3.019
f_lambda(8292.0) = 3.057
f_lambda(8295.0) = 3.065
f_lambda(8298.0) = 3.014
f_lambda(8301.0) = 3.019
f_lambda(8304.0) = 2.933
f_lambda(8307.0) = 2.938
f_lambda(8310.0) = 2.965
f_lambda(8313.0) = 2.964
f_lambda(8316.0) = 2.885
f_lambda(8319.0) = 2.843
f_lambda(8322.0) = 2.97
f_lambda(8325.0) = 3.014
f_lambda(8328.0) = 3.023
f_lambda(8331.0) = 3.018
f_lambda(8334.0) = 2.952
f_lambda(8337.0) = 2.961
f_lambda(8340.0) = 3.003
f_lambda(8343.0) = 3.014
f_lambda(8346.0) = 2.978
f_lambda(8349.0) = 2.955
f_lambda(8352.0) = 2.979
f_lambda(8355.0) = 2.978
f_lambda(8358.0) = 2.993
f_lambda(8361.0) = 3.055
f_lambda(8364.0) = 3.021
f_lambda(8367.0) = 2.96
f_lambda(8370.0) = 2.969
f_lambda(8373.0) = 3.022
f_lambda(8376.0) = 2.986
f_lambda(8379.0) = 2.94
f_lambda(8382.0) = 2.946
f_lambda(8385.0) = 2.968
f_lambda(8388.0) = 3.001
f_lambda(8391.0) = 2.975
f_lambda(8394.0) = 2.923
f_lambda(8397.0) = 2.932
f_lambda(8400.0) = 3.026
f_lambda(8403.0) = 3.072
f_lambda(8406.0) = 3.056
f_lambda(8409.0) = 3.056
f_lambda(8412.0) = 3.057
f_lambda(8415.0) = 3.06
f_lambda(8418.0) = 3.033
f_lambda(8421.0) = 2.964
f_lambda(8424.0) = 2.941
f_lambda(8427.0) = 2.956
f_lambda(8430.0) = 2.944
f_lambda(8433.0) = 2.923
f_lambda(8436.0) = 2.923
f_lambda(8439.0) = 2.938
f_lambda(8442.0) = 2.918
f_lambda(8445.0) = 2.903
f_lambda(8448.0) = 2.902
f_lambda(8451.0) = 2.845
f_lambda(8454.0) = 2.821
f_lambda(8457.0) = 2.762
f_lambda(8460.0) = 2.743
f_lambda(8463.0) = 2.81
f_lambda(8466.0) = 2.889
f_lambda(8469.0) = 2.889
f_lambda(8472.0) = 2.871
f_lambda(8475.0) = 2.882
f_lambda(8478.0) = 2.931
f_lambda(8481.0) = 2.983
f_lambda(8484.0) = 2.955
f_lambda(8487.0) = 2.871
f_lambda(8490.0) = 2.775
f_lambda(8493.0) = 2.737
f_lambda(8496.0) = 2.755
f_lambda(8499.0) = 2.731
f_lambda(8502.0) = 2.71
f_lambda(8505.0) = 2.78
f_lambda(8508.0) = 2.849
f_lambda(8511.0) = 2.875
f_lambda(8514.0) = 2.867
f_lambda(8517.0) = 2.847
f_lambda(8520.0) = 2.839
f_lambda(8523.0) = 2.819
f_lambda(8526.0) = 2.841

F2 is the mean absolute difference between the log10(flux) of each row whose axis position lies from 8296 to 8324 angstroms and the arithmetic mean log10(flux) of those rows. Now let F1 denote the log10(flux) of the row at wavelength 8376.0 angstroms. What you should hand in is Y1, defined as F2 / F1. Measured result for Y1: 0.0133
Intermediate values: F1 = 0.475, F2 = 0.0063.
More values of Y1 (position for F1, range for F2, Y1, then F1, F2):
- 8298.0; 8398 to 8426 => 0.0105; 0.479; 0.0050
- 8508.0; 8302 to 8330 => 0.0140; 0.455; 0.0064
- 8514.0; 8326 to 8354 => 0.0078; 0.457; 0.0036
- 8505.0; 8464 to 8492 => 0.0140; 0.444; 0.0062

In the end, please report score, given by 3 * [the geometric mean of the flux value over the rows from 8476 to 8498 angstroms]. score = 8.6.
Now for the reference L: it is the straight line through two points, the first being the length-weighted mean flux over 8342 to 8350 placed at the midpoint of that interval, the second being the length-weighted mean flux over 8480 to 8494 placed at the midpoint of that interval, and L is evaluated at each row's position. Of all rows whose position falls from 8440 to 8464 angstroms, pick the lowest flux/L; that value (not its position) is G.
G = 0.95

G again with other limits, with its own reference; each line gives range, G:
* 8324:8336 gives 0.99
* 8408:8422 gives 1.02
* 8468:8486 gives 1.00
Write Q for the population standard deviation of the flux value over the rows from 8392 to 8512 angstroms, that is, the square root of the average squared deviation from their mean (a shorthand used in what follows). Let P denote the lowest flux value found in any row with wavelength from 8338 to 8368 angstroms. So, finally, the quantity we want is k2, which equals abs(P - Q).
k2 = 2.86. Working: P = 2.955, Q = 0.10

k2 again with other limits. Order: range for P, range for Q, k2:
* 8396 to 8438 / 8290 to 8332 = 2.86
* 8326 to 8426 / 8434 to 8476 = 2.87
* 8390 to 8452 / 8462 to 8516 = 2.77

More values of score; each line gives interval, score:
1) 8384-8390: 9.0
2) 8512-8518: 8.6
